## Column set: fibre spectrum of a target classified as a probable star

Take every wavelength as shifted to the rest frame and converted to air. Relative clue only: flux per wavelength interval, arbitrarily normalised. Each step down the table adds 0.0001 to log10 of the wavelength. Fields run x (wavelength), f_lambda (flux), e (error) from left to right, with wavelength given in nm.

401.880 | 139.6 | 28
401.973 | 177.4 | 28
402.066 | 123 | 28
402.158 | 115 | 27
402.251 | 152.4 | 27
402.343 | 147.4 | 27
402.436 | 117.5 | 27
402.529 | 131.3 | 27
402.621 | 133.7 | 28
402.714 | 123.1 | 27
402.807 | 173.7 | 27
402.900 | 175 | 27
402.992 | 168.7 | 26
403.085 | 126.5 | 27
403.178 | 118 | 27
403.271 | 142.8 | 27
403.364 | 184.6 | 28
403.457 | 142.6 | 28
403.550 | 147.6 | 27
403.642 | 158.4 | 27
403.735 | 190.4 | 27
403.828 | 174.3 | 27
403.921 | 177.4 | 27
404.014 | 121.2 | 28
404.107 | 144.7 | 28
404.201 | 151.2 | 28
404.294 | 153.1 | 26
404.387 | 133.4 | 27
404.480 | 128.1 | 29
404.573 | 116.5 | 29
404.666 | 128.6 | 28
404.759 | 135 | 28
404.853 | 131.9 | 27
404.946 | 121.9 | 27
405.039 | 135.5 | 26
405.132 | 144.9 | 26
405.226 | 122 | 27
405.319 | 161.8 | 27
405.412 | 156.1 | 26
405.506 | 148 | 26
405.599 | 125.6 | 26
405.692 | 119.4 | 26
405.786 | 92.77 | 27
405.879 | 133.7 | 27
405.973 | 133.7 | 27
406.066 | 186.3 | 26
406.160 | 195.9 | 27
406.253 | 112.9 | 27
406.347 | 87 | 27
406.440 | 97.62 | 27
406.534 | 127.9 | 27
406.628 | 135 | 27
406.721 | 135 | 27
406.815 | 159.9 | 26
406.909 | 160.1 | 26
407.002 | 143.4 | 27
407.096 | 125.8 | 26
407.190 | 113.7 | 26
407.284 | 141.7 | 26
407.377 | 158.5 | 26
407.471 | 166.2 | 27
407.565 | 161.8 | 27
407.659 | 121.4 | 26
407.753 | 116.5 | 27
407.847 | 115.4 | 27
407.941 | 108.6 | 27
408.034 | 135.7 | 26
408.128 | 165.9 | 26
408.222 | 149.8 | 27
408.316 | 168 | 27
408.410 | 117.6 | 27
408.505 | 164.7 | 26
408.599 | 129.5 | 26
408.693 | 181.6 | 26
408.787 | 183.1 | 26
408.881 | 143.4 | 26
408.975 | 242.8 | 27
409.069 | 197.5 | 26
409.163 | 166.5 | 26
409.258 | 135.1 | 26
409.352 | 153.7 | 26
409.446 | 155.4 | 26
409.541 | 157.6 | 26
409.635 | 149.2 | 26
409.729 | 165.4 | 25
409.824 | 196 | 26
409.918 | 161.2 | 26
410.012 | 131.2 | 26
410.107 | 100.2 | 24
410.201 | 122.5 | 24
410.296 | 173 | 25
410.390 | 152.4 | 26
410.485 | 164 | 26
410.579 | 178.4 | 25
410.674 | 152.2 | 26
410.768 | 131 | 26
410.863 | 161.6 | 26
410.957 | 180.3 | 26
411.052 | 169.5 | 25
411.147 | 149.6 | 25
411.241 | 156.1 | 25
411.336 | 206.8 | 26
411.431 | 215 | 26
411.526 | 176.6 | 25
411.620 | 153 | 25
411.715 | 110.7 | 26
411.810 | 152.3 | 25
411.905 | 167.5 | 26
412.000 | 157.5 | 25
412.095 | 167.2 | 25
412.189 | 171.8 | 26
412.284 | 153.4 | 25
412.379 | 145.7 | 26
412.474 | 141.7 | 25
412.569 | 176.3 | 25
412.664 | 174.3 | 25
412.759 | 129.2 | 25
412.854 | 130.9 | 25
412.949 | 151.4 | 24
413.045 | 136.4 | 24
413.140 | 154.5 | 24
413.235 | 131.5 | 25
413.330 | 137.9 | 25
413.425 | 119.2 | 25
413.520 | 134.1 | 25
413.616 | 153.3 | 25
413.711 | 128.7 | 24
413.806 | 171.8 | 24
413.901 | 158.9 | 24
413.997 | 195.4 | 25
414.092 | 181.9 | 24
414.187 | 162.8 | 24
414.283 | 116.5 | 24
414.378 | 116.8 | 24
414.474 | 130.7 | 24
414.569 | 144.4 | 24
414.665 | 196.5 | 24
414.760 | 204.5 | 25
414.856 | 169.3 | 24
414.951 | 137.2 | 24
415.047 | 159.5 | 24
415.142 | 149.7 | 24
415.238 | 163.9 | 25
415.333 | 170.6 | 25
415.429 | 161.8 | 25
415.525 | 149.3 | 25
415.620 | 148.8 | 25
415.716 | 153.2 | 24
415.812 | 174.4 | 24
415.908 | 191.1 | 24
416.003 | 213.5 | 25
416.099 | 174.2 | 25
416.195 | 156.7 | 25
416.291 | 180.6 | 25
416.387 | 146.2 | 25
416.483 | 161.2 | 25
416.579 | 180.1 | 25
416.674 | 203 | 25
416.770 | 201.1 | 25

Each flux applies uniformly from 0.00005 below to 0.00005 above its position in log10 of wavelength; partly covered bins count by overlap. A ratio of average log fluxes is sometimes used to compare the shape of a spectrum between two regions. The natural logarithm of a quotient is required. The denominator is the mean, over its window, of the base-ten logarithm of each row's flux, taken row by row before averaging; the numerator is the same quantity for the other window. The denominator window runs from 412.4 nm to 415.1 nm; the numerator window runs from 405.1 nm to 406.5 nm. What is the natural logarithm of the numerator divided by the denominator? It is -0.027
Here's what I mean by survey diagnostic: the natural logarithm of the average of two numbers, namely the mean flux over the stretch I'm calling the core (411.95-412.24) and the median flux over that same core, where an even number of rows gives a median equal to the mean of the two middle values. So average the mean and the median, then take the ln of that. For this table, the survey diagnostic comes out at 5.11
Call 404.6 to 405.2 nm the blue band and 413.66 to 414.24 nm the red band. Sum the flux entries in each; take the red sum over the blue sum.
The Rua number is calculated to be 1.3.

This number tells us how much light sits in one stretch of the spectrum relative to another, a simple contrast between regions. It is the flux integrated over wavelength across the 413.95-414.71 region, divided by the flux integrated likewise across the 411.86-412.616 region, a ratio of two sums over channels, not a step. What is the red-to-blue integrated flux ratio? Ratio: 0.98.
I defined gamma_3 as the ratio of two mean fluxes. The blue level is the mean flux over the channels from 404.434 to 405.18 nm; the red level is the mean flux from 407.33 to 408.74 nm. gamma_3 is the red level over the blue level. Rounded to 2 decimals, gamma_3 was 1.11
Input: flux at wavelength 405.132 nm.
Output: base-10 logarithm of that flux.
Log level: 2.16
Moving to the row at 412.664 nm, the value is 2.24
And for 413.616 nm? 2.19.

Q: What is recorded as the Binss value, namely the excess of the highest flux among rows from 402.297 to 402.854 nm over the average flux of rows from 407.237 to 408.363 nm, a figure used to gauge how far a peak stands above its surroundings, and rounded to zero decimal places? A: 31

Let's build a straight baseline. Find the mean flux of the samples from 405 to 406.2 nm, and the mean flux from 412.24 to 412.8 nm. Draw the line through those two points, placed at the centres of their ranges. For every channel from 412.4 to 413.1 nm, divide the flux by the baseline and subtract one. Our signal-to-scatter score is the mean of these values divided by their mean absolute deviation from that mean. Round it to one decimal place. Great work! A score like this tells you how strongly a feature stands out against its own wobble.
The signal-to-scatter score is -0.3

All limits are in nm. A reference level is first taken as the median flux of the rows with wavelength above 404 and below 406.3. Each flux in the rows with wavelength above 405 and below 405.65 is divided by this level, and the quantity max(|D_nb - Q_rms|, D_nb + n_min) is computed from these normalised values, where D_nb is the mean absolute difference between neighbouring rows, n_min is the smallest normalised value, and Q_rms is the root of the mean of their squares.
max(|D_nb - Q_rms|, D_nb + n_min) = 1.05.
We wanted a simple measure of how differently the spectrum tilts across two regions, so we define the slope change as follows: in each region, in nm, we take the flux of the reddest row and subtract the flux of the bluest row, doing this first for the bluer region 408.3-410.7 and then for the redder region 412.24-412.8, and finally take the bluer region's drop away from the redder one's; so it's -8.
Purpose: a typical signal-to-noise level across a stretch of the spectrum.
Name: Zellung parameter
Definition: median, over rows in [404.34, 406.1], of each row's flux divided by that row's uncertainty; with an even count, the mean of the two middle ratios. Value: 4.9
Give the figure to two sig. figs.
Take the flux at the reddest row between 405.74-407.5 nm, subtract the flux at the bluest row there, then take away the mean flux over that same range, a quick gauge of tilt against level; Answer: -64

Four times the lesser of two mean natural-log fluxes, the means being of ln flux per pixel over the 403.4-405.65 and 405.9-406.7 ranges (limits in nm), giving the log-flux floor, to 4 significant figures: 19.47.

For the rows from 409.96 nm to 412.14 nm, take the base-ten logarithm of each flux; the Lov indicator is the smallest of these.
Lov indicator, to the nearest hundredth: 2.00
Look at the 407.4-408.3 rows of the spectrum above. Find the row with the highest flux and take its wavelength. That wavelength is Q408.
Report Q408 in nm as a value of 407.471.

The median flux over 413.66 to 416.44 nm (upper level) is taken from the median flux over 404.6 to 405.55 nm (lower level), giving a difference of -27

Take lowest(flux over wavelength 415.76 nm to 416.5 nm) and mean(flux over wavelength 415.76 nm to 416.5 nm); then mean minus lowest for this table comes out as 29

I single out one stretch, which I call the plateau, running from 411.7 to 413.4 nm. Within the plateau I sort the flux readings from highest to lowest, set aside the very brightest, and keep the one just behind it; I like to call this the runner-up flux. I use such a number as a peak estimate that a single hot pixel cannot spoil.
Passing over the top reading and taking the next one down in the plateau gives 174.3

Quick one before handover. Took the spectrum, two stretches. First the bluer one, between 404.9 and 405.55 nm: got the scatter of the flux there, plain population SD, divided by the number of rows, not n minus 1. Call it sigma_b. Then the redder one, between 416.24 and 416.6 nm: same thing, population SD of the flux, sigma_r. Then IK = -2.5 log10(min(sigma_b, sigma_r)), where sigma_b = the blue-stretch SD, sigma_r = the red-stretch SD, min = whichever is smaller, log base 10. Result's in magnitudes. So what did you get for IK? -2.9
